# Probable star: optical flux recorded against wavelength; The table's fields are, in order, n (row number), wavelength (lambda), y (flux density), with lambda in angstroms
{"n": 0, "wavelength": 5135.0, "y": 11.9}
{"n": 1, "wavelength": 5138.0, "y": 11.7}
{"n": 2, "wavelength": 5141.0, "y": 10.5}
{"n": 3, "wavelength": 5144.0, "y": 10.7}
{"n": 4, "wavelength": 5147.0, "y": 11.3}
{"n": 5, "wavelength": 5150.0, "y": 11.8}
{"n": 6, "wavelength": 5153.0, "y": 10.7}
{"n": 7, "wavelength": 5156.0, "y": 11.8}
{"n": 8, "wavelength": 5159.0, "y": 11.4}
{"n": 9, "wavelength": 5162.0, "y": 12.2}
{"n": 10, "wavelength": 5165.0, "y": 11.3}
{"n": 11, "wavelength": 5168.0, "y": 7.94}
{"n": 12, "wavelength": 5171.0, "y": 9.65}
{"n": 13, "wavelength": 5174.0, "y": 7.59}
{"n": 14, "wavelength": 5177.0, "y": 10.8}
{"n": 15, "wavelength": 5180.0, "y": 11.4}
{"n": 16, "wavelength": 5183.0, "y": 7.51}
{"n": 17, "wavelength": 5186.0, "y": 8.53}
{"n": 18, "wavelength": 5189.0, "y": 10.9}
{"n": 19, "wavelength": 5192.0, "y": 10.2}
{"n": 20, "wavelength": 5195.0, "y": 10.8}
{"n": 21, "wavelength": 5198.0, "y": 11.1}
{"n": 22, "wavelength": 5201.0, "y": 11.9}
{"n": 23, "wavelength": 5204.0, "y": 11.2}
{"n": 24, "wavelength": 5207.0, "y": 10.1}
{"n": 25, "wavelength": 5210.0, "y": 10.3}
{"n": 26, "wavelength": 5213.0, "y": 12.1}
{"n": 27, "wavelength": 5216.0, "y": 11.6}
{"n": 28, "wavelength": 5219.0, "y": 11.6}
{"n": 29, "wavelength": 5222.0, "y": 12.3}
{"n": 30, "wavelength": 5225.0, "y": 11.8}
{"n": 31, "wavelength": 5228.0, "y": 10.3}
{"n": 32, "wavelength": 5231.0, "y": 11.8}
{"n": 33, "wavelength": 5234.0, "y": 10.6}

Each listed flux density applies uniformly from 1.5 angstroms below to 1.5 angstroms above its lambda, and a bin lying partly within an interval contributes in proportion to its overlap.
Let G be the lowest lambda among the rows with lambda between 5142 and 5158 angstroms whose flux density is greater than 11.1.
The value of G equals 5147.0 angstroms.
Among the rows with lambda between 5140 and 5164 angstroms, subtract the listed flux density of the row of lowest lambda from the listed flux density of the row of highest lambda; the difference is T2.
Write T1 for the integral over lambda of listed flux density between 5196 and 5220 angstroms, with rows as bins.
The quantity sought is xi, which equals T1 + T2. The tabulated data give 271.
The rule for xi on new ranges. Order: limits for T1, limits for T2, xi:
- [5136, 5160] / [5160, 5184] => 265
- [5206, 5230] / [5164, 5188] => 268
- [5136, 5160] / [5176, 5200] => 270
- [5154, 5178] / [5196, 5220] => 248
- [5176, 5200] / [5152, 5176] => 241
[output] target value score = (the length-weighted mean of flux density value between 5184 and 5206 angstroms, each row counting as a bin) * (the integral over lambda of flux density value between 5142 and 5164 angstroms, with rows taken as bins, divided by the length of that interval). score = 120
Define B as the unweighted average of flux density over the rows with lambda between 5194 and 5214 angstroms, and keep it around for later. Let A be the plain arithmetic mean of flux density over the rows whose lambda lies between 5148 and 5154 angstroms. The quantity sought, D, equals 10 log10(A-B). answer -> -7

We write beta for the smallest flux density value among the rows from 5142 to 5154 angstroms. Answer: 10.7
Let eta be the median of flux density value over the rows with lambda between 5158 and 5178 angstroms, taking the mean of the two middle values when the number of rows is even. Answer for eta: 10.8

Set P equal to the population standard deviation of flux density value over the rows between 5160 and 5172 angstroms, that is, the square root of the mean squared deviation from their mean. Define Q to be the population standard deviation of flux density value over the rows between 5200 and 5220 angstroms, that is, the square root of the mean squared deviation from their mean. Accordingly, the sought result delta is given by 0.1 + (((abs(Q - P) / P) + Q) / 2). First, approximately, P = 1.6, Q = 0.72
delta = 0.74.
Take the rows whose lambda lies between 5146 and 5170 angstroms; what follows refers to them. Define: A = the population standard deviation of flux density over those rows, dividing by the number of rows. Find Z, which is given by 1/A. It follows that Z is 0.8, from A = 1.25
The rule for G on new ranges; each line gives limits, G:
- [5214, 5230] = 5216.0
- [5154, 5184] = 5156.0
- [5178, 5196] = 5180.0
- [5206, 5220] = 5213.0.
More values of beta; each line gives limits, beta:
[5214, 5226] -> 11.6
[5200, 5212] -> 10.1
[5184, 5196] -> 8.53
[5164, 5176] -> 7.59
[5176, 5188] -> 7.51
